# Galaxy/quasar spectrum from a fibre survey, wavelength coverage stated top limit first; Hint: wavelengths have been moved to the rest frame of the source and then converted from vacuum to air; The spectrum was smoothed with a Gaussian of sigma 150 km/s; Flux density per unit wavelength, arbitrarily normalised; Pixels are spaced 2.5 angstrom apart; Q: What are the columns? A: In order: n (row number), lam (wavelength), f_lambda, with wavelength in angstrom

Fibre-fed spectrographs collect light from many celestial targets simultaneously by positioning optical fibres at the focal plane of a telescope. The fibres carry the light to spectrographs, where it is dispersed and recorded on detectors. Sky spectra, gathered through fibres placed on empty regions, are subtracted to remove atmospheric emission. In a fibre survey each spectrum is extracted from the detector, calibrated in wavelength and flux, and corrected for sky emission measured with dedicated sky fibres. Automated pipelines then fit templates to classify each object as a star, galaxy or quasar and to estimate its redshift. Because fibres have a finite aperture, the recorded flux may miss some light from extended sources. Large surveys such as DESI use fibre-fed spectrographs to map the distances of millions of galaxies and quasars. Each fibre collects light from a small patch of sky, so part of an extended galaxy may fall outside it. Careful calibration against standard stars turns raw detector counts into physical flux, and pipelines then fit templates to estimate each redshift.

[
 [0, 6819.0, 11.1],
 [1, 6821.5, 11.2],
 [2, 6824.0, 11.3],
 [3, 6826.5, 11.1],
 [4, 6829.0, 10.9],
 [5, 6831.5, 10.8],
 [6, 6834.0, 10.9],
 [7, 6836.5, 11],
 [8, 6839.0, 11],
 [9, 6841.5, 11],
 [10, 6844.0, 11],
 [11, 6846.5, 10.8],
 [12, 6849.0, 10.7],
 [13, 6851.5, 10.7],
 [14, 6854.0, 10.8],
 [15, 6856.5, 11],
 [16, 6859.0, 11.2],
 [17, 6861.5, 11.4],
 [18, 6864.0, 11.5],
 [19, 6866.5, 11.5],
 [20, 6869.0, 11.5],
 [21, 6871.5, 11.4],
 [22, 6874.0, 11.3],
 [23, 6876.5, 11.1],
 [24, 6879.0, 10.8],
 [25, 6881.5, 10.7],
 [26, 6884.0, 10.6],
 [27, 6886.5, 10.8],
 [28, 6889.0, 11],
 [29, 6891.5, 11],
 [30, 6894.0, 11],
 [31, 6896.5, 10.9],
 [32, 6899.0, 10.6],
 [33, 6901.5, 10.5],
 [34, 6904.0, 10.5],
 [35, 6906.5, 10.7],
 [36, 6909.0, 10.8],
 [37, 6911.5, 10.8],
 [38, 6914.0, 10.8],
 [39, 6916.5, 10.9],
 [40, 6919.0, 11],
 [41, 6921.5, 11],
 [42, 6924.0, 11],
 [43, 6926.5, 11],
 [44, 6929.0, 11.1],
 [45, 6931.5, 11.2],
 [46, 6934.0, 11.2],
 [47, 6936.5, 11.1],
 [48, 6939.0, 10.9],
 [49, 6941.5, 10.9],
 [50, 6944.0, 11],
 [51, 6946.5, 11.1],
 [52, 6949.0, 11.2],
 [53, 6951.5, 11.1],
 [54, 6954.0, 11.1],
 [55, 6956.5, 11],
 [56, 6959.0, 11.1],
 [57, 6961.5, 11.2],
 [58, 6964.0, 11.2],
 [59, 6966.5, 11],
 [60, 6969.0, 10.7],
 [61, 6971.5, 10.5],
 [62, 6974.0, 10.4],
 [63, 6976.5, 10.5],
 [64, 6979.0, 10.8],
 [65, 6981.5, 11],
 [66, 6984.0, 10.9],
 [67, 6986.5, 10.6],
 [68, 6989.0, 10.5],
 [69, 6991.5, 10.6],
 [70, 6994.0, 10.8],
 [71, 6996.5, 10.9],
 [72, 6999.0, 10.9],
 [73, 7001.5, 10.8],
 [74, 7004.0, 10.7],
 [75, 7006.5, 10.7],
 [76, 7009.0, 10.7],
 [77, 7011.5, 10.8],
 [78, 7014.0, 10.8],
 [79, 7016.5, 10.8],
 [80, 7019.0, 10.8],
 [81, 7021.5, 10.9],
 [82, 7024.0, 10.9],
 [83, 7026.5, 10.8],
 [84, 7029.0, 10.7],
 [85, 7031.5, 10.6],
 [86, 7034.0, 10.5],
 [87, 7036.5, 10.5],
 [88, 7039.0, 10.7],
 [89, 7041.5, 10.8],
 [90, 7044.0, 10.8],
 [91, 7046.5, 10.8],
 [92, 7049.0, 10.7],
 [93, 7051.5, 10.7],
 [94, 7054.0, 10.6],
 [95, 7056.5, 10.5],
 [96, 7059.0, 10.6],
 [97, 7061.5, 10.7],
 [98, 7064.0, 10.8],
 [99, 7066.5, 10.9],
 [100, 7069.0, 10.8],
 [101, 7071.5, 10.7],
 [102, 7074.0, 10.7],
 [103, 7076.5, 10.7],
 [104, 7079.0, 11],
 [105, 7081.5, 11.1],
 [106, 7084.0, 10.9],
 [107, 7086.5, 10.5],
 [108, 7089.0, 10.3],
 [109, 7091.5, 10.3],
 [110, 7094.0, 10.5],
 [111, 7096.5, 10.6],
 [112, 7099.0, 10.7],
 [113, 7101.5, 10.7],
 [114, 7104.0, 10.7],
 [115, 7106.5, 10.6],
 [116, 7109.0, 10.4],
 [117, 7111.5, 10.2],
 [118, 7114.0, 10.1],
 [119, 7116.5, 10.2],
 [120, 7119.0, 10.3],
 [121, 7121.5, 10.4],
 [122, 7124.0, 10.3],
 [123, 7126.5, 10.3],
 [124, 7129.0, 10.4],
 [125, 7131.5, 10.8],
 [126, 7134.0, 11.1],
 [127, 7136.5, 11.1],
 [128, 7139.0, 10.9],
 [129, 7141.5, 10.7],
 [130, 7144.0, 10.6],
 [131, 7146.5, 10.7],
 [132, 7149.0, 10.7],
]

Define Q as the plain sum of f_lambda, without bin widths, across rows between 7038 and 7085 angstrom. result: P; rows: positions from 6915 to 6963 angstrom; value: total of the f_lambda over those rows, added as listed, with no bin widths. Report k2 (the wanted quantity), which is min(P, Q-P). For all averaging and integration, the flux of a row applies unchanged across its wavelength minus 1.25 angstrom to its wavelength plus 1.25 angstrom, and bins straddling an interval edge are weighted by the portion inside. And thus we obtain -5.6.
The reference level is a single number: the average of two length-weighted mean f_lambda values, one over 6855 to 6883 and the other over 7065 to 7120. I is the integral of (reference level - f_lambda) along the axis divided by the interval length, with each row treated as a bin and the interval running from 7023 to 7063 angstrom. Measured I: 0.22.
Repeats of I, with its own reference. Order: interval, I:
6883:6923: 0.09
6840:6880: -0.21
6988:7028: 0.12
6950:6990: 0.04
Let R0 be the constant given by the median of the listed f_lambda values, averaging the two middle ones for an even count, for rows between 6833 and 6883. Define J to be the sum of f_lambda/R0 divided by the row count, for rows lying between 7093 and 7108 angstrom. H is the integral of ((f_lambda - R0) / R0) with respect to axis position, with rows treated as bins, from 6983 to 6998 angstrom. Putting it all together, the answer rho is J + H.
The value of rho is 0.58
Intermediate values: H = -0.39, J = 0.97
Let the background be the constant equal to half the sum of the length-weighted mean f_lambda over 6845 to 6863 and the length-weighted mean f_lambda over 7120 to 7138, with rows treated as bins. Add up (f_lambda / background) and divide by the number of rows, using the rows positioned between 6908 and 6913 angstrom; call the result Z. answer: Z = 1.00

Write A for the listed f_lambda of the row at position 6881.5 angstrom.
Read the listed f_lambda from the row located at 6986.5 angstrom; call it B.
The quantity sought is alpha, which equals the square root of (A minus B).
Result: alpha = 0.32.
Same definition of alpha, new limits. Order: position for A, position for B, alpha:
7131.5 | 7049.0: 0.32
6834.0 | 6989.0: 0.63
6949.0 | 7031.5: 0.77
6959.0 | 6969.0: 0.63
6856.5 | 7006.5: 0.55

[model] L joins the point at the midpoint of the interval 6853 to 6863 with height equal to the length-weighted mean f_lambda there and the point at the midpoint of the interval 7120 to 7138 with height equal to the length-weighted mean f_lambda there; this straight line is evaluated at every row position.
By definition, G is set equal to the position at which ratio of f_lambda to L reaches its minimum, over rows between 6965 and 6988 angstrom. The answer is 6974.0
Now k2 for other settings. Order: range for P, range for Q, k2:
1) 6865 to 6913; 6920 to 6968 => 2.9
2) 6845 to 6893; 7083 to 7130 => -11.4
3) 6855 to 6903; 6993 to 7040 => -5.5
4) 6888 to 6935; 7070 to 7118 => -6.1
